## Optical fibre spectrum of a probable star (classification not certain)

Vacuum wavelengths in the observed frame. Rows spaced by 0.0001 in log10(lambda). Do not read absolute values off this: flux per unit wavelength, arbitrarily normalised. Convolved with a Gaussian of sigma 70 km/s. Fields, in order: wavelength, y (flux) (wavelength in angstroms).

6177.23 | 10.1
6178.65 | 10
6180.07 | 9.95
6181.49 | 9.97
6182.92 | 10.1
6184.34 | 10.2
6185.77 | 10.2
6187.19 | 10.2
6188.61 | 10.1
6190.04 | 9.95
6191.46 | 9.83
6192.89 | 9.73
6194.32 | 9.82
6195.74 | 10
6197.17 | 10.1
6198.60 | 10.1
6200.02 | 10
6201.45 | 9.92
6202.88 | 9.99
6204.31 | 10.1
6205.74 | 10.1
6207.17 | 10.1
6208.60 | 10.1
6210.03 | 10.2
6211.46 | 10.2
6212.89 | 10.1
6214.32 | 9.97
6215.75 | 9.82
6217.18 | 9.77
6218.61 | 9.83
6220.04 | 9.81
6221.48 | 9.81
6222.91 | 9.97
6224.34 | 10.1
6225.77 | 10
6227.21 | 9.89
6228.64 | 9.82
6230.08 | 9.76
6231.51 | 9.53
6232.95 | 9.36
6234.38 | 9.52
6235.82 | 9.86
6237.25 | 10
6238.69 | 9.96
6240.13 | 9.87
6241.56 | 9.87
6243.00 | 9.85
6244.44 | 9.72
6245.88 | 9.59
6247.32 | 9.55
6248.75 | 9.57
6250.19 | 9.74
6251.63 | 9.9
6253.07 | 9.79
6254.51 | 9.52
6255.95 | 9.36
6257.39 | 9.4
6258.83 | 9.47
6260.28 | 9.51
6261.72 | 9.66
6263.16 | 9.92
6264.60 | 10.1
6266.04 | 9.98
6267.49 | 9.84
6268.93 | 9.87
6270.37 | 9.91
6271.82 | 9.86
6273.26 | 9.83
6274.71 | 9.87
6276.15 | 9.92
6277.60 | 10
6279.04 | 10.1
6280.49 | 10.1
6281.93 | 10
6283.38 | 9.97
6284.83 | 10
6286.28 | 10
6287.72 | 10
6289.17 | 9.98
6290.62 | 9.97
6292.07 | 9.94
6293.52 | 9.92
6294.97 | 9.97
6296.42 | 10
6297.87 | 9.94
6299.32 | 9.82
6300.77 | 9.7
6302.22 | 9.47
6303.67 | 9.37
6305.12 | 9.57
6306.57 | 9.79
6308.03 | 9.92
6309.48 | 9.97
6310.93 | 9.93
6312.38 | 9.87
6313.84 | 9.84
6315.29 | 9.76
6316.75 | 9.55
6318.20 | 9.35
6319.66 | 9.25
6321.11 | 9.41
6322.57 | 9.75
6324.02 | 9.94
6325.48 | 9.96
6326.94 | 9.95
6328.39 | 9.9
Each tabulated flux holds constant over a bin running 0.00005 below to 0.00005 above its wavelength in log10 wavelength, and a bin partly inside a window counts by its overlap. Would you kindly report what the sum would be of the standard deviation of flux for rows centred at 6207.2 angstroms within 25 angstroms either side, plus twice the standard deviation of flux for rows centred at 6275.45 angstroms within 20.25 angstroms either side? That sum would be 0.57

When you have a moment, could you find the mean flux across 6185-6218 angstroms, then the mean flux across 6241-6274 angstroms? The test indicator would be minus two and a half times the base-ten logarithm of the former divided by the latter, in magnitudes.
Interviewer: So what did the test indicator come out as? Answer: -0.03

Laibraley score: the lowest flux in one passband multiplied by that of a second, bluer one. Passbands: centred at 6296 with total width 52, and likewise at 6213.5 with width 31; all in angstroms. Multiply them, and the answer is 90.4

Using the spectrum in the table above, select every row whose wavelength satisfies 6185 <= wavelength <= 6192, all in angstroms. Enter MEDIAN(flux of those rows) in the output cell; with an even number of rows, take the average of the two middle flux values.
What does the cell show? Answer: 10.1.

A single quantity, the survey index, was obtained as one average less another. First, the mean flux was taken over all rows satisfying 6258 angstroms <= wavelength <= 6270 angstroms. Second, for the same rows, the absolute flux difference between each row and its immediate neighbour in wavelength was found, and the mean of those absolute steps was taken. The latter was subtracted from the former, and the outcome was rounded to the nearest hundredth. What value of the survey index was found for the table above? 9.66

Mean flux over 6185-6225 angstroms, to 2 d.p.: 10.00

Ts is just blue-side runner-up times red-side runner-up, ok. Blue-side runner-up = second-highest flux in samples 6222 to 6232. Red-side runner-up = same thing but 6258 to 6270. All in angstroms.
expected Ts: 100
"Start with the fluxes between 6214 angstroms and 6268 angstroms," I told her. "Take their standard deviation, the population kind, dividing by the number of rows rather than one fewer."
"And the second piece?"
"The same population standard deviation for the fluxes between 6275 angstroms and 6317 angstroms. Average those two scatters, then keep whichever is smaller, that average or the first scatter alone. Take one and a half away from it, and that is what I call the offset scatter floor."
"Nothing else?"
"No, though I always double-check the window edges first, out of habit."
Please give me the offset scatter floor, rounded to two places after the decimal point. -1.31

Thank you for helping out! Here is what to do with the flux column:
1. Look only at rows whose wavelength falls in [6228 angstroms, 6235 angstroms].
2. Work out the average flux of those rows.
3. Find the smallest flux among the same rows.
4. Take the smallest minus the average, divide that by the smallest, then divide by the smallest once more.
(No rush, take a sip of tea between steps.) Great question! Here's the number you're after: -0.0027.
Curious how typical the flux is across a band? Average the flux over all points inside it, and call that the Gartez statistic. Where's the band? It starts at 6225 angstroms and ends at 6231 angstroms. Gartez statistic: 9.9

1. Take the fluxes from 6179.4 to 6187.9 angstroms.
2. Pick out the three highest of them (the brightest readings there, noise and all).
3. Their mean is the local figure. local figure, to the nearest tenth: 10.2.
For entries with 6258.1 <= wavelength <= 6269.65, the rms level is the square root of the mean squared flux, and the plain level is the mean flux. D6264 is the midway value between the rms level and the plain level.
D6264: 9.8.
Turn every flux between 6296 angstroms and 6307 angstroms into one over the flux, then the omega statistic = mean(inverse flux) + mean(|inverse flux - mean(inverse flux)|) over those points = 0.105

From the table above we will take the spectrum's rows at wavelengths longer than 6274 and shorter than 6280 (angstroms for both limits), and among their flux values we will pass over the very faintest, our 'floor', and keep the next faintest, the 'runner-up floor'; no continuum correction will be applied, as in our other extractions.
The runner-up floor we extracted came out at 9.92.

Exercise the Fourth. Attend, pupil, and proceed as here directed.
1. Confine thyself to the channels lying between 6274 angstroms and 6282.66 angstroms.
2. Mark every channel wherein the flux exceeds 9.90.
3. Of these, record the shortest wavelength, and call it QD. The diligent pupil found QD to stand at 6276.15 angstroms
